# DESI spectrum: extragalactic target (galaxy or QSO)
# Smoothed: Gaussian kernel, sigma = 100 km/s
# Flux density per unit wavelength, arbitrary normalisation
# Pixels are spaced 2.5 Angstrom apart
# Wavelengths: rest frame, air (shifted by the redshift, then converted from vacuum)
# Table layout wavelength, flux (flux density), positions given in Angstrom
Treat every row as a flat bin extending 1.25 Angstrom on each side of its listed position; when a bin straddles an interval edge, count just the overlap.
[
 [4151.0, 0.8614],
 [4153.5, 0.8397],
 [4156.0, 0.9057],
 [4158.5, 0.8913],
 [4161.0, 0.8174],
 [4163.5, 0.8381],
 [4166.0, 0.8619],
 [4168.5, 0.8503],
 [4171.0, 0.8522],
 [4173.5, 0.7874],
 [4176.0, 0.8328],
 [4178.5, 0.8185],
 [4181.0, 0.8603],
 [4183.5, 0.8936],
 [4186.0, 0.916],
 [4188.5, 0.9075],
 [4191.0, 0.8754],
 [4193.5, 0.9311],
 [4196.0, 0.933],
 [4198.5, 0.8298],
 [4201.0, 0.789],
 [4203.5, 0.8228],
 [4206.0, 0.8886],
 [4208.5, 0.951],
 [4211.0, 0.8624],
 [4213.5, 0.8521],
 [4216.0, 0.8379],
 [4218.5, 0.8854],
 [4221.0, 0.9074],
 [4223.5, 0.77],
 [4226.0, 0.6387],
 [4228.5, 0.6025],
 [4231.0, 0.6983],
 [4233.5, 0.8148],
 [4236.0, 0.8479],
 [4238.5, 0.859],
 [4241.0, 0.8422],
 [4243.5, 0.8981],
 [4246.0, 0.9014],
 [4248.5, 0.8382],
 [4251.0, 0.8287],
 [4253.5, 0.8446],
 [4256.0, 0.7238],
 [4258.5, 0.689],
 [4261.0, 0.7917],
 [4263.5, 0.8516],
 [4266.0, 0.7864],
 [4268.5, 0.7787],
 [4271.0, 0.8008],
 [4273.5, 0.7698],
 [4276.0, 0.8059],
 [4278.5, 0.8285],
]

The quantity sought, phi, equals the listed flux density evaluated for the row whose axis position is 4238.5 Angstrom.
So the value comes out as 0.859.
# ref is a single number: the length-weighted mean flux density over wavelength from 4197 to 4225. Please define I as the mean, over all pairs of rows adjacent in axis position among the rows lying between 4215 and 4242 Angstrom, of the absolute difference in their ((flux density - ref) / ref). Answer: 0.08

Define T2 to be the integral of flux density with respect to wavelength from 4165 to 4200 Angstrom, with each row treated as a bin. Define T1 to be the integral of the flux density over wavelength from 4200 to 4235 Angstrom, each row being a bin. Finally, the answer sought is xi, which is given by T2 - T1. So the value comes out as 2.0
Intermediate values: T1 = 28.3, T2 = 30.4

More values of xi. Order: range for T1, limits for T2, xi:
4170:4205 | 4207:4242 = -1.7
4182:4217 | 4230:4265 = -2.1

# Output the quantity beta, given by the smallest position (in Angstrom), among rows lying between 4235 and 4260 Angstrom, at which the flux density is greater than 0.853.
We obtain 4238.5 Angstrom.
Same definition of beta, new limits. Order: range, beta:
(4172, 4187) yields 4181.0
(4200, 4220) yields 4206.0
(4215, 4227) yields 4218.5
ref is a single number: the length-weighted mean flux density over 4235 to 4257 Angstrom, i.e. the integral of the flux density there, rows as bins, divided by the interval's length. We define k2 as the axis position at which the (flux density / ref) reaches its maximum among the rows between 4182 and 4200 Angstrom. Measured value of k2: 4196.0 Angstrom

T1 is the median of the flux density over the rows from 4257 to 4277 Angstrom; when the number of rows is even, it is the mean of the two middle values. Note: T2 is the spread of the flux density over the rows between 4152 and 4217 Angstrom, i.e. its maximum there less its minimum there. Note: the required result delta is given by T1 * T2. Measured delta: 0.13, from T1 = 0.79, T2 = 0.16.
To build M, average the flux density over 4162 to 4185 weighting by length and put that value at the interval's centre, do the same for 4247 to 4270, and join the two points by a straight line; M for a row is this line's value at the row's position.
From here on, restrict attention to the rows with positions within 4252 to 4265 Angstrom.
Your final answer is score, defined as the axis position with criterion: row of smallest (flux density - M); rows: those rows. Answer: 4258.5 Angstrom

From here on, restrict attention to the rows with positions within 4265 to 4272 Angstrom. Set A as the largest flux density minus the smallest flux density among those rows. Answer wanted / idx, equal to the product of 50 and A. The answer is 1.1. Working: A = 0.02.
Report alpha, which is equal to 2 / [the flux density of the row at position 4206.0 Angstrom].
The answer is 2.25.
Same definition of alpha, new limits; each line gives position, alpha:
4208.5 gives 2.10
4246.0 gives 2.22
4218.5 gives 2.26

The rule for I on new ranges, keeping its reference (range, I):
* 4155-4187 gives 0.04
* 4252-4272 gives 0.07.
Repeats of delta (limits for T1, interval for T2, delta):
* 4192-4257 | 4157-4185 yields 0.09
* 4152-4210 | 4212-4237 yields 0.26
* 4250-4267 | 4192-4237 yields 0.28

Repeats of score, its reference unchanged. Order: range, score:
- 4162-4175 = 4173.5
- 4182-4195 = 4191.0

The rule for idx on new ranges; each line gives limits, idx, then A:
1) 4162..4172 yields 1.2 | 0.02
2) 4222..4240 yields 12.8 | 0.26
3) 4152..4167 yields 4.4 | 0.09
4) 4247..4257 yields 6.0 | 0.12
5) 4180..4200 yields 5.2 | 0.10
